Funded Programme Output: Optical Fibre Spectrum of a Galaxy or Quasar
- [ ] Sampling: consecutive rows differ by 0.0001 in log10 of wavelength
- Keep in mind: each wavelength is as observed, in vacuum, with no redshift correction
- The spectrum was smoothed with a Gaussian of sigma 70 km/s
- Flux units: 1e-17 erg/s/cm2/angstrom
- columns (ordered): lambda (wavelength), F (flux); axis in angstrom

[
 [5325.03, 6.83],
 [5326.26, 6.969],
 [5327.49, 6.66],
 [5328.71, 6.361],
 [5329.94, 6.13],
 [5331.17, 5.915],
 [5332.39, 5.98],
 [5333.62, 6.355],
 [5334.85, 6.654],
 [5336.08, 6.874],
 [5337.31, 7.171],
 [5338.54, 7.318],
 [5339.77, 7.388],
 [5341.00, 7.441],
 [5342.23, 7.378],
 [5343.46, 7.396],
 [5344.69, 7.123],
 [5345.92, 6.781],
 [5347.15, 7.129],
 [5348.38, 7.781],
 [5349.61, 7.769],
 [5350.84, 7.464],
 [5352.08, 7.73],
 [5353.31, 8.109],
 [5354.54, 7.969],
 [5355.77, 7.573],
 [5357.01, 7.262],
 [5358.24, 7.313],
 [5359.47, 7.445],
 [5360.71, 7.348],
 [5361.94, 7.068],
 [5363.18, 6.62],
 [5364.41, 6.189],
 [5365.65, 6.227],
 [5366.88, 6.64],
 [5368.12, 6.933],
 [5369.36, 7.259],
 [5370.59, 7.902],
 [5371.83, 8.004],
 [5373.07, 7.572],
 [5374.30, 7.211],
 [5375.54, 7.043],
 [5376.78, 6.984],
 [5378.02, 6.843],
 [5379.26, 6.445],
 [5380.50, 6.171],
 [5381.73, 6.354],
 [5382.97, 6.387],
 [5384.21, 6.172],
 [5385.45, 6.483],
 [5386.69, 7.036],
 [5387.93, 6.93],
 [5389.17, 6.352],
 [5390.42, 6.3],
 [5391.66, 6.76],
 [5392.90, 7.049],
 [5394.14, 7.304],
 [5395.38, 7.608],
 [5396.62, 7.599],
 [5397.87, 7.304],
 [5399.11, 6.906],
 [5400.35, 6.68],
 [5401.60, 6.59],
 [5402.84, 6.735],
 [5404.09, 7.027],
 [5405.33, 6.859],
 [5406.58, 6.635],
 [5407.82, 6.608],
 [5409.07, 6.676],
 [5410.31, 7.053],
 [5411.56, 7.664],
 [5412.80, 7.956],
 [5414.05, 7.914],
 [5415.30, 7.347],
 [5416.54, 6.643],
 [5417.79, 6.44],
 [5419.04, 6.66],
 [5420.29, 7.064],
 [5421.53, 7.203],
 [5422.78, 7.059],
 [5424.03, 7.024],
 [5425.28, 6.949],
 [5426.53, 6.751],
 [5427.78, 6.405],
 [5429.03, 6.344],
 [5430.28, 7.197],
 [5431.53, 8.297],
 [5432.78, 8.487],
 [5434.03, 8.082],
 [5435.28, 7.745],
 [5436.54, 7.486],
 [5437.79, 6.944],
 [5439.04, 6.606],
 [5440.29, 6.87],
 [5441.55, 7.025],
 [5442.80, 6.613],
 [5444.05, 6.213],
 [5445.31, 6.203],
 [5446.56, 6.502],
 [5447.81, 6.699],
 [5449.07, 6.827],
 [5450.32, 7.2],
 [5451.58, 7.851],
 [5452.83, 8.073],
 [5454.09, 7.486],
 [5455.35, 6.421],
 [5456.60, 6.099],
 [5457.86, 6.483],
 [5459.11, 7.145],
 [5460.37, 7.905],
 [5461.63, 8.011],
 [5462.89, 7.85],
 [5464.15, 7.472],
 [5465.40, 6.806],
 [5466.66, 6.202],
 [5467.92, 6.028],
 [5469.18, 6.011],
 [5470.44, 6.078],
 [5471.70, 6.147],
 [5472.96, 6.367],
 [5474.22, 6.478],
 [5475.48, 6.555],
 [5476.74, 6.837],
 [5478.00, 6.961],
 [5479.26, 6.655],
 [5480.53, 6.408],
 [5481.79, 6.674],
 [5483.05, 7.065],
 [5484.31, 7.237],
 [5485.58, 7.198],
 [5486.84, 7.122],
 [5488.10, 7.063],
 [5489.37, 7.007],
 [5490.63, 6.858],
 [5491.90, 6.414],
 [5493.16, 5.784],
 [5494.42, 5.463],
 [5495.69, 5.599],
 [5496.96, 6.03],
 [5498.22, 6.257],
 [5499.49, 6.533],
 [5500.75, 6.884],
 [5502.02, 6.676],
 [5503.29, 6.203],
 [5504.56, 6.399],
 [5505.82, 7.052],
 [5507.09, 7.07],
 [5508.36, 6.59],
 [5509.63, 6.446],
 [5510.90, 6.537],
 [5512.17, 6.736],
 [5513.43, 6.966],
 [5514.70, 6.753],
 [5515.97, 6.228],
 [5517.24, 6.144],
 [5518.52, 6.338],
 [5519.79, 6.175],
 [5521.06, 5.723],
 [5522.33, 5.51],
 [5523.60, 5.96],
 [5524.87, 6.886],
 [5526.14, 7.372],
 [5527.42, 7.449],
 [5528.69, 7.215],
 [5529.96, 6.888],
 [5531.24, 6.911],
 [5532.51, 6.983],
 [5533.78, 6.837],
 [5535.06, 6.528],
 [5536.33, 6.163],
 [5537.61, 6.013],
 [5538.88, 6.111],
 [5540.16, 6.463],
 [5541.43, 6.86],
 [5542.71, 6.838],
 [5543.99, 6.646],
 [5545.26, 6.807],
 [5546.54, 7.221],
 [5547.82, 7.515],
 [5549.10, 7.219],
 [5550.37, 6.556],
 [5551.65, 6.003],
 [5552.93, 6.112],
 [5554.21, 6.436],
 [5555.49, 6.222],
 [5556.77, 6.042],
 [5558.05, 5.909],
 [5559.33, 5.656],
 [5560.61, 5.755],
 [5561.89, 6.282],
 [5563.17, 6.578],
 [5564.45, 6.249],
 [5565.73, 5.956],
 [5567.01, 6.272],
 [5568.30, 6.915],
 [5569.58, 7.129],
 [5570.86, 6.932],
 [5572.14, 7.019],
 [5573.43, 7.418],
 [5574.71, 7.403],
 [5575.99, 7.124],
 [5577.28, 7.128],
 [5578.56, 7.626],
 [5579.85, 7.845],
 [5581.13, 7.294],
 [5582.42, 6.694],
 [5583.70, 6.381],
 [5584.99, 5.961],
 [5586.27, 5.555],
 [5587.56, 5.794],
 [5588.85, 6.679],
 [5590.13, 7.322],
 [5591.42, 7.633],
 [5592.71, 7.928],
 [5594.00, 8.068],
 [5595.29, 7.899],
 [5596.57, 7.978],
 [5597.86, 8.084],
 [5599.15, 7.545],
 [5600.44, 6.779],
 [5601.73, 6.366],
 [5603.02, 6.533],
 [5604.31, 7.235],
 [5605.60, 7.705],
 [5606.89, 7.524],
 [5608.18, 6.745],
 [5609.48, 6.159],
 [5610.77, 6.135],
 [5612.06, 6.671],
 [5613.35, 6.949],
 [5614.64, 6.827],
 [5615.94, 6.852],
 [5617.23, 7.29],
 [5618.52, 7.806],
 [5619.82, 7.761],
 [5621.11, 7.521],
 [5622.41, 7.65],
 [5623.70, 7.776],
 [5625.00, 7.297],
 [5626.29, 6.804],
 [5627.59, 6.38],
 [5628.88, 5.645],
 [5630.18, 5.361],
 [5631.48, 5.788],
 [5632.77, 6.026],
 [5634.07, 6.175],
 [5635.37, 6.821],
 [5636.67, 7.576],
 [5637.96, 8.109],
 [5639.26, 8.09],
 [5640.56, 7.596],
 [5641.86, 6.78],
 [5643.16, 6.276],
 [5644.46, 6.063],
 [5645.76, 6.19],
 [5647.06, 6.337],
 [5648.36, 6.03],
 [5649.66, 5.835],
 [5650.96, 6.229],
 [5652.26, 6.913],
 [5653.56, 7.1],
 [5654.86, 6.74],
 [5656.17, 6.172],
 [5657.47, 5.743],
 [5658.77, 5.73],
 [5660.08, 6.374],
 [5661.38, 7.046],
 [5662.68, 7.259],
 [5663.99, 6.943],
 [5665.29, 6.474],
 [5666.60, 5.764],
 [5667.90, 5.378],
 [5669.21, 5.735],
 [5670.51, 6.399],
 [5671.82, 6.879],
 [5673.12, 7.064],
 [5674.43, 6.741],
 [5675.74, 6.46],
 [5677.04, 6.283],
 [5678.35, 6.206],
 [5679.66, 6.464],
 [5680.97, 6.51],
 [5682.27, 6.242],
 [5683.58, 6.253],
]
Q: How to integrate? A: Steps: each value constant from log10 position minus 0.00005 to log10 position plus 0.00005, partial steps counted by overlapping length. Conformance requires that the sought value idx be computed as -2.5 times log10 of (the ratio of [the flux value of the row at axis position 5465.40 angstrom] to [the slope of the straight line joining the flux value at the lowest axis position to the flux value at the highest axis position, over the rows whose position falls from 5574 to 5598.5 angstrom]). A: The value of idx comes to -5.9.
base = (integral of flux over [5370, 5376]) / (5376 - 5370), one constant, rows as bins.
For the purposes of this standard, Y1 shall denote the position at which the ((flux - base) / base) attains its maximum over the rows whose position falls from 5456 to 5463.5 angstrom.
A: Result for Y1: 5461.63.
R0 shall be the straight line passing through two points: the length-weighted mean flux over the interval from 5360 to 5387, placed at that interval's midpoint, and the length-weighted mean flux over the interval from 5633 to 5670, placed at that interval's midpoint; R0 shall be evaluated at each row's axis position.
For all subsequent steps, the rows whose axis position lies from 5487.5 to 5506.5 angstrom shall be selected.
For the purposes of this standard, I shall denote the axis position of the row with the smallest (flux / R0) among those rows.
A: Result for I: 5494.42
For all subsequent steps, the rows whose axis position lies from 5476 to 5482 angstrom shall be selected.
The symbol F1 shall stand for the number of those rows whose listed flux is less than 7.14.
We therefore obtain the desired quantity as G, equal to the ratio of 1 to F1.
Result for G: 0.20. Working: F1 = 5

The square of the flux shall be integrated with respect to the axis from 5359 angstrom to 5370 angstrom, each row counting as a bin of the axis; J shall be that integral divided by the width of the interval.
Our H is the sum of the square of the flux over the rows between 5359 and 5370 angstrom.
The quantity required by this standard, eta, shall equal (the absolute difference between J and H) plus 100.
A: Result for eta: 478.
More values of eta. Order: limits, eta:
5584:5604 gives 811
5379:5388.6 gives 396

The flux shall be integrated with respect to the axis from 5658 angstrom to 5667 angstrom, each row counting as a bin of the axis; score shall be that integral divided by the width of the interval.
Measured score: 6.5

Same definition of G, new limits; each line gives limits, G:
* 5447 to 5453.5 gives 0.50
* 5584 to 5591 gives 0.25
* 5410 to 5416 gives 1.00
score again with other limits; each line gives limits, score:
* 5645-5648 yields 6.2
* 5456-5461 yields 6.9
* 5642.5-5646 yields 6.2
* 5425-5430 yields 6.6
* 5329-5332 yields 6.1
